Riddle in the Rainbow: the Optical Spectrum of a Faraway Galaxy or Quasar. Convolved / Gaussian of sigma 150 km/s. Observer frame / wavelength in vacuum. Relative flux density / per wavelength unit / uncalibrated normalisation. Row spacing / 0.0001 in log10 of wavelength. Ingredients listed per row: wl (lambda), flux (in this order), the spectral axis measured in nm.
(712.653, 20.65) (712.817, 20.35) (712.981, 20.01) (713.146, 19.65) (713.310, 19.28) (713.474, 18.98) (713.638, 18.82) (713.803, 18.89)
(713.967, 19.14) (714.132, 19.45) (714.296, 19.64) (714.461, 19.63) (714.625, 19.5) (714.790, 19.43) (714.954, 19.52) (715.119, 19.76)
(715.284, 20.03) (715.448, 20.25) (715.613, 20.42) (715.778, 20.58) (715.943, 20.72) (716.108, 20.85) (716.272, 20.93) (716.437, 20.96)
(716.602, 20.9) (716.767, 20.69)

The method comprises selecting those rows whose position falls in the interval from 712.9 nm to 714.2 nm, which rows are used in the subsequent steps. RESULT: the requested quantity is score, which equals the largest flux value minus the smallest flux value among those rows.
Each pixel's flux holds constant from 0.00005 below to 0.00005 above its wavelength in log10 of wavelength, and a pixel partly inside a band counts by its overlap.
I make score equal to 1.2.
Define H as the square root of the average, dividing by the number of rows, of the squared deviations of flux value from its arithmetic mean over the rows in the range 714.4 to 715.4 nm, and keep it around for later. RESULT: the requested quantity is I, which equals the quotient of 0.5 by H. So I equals 2.5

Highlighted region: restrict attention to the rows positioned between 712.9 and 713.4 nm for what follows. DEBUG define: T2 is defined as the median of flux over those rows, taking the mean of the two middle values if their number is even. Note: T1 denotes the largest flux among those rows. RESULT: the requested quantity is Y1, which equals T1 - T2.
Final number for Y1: 0.36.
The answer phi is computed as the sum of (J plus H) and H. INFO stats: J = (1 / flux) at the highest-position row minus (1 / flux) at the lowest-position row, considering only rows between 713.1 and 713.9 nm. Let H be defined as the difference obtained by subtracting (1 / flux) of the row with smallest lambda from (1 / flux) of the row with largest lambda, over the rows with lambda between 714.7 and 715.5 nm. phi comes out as -0.002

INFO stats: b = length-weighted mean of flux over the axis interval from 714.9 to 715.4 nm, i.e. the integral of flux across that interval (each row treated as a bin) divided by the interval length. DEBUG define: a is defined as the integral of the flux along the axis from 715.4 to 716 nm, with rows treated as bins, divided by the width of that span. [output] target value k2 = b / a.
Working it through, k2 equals 0.97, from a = 20.5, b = 19.8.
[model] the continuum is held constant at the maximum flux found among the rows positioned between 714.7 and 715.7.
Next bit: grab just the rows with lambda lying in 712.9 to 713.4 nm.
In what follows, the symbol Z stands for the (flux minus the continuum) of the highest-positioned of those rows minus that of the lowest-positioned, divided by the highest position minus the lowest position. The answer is -2.2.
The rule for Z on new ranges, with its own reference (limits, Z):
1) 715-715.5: 1.5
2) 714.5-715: 0.1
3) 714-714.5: 0.5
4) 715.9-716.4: 0.6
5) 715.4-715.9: 1.0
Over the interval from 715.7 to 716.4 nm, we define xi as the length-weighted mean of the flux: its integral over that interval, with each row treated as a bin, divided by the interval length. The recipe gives 20.8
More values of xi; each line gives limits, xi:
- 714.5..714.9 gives 19.5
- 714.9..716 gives 20.2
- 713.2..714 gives 19.0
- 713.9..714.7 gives 19.5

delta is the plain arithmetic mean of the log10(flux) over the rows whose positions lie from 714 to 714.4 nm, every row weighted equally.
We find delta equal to 1.291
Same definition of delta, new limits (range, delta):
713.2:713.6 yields 1.282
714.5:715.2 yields 1.291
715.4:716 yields 1.312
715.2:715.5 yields 1.304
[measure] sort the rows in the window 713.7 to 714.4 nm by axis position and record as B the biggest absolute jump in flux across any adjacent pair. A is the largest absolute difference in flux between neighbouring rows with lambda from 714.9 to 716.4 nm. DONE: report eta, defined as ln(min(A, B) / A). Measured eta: 0.0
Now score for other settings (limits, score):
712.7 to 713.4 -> 1.1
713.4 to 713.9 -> 0.2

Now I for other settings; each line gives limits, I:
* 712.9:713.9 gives 1.2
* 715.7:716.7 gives 3.8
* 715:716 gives 1.5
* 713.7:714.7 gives 1.8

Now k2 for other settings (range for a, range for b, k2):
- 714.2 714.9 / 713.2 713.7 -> 0.98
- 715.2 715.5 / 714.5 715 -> 0.97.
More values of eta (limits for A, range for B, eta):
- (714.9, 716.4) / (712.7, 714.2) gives 0.0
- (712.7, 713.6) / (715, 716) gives -0.3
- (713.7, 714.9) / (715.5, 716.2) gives -0.7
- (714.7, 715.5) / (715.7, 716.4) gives -0.7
